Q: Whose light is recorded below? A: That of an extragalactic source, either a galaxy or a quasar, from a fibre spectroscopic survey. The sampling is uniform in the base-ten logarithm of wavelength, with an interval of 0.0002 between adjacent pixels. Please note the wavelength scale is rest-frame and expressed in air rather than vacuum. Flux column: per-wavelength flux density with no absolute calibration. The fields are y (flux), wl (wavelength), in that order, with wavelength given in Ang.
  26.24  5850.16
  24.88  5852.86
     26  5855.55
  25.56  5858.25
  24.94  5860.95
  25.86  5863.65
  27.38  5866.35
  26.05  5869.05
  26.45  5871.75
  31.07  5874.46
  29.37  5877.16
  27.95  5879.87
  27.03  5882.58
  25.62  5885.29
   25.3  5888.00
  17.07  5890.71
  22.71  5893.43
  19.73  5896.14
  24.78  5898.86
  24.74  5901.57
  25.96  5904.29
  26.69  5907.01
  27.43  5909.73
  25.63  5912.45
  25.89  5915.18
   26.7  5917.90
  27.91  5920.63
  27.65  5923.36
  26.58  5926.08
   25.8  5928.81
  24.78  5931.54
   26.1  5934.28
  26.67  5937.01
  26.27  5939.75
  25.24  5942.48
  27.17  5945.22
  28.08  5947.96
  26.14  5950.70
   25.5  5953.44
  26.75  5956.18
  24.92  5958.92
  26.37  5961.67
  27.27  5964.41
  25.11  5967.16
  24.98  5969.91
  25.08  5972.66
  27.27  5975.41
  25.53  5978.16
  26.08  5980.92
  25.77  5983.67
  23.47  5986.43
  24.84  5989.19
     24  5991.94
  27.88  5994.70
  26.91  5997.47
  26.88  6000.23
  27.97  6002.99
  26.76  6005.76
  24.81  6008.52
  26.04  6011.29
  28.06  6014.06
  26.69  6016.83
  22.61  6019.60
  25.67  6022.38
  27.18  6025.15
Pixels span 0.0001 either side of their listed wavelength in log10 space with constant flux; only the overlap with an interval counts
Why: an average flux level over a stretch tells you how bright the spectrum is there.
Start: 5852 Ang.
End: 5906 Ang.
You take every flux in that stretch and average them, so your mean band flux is 25.4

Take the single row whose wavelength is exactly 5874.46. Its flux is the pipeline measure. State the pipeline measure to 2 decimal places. 31.07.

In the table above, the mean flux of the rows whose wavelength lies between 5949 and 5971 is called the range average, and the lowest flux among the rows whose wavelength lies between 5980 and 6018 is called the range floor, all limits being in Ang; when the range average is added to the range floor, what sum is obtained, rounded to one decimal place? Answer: 49.4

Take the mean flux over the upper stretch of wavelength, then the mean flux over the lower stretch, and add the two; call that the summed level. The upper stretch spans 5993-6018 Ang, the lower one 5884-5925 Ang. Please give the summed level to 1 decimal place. 51.8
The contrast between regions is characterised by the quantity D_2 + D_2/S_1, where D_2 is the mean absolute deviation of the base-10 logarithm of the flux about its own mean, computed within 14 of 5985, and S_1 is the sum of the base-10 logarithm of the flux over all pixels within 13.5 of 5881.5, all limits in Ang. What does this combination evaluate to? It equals 0.020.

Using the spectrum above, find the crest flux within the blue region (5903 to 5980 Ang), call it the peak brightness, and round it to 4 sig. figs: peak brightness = 28.08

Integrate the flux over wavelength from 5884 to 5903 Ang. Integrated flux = 434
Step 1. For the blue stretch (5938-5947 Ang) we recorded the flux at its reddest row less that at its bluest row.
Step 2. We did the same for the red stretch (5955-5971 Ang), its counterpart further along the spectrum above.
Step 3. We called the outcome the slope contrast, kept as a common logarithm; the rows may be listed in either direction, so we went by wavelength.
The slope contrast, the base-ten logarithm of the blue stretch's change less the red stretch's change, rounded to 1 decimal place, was 0.4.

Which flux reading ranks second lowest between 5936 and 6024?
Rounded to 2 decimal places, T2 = 23.47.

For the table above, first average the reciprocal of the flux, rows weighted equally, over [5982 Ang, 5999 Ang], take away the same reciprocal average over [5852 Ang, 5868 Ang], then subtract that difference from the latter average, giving 0.0383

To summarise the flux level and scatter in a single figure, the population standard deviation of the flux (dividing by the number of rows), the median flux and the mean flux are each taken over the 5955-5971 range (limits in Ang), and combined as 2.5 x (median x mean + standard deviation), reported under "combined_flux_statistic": 1669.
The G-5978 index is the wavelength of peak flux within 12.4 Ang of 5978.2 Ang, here 5975.41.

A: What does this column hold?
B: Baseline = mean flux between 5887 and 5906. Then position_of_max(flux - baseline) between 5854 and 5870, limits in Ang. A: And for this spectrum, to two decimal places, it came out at 5866.35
